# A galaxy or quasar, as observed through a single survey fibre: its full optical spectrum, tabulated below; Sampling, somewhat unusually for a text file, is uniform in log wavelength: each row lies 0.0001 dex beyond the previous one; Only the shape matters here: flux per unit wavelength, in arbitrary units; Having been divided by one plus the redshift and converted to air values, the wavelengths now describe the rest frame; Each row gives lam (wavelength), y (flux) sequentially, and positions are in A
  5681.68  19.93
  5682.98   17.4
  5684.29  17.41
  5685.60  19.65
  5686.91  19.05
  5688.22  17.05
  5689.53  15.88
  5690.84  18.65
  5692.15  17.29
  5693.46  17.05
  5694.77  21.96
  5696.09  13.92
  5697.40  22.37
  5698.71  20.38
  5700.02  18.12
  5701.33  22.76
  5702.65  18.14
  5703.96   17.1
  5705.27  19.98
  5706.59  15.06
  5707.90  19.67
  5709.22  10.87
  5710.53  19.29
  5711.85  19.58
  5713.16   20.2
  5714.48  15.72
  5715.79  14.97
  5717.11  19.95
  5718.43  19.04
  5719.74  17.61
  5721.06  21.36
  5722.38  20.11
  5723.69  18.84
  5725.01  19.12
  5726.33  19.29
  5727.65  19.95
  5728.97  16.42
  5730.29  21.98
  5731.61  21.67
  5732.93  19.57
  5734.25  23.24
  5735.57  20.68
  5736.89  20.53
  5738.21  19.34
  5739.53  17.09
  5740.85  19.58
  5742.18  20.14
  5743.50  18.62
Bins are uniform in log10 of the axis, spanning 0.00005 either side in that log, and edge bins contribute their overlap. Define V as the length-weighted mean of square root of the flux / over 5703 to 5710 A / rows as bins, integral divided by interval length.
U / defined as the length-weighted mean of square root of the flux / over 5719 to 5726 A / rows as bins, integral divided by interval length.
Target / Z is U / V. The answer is 1.08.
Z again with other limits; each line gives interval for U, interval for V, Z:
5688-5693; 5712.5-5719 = 0.98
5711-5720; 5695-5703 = 0.97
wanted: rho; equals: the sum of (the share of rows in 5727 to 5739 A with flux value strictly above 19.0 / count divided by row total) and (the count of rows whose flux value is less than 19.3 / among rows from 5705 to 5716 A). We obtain 6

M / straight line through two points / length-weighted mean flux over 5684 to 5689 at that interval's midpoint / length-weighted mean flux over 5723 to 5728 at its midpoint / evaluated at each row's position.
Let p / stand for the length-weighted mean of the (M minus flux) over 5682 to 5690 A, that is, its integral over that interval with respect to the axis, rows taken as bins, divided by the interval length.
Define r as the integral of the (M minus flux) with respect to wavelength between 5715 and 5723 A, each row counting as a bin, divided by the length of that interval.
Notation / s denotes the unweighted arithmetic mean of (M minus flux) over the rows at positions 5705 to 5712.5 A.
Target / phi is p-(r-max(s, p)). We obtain 2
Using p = 0.4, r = 0.33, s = 1.4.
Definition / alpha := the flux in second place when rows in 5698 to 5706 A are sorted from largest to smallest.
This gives 20.38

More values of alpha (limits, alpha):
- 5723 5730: 19.29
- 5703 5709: 19.67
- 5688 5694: 17.29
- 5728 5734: 21.67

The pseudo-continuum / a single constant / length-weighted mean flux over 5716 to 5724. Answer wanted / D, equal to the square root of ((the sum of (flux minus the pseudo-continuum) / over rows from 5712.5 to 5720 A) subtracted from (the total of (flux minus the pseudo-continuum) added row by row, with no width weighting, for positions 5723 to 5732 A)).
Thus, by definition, 3.2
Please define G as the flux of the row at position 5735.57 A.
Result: 20.68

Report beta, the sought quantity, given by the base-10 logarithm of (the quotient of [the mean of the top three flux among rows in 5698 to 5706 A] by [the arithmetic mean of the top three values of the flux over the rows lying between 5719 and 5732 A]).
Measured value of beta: -0.013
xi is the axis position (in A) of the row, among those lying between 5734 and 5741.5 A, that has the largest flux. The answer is 5734.25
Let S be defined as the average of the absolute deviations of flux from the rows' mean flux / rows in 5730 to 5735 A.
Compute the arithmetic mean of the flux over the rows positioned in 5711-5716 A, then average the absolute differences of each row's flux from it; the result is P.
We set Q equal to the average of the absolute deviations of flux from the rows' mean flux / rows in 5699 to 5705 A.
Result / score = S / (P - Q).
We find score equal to 3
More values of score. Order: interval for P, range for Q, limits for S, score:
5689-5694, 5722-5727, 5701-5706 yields 5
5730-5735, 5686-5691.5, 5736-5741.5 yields -6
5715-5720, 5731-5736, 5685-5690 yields 3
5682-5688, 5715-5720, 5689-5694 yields -1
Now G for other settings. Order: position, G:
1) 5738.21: 19.34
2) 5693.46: 17.05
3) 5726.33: 19.29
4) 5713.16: 20.2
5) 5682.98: 17.4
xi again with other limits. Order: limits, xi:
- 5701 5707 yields 5701.33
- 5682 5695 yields 5694.77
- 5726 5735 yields 5734.25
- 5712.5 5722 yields 5721.06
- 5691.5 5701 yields 5697.40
